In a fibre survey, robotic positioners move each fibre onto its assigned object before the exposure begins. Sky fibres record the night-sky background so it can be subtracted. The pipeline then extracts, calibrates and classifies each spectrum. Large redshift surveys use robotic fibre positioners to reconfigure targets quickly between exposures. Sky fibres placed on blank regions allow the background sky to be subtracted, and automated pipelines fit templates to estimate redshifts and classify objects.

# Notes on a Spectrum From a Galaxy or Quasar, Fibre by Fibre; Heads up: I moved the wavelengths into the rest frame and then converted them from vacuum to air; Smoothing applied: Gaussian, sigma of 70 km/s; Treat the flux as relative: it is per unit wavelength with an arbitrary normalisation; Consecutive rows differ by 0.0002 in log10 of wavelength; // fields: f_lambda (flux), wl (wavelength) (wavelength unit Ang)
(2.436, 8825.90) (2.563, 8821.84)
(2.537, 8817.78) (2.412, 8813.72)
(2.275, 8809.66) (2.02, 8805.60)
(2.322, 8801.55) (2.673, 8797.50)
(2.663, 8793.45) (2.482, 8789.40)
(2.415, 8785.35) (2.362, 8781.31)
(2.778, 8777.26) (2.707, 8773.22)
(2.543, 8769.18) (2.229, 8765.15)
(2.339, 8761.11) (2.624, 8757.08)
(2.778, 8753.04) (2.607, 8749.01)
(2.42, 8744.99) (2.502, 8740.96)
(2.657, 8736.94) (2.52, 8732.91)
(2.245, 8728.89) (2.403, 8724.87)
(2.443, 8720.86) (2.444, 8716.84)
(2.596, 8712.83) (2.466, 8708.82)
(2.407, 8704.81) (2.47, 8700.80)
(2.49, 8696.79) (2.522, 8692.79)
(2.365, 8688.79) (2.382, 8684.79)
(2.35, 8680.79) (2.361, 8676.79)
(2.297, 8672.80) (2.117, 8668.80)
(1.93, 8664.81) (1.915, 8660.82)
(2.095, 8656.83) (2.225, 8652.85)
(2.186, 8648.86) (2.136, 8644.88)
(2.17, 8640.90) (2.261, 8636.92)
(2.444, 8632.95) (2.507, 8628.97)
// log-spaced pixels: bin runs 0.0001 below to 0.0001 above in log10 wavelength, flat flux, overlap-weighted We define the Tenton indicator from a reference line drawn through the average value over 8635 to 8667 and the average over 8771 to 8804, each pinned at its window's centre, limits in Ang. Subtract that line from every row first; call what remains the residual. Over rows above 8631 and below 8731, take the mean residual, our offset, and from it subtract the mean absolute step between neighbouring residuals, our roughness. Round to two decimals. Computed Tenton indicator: 0.01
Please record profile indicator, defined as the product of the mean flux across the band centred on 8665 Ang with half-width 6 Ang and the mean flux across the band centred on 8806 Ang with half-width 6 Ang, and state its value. 4.4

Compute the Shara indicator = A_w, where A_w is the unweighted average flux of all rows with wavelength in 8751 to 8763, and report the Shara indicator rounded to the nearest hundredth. 2.58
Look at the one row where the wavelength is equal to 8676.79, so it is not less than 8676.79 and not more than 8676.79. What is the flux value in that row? 2.361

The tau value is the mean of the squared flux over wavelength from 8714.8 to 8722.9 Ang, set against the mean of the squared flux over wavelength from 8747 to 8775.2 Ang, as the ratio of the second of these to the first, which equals 1.09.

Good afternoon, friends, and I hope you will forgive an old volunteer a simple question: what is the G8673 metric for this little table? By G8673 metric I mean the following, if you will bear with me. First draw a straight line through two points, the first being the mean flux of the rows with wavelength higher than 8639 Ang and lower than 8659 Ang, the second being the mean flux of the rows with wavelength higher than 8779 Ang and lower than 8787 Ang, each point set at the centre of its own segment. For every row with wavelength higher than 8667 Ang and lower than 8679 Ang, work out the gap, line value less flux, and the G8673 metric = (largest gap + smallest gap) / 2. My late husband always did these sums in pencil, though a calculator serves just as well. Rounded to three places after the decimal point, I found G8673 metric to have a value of -0.036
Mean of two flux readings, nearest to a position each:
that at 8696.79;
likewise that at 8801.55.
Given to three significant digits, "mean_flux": 2.41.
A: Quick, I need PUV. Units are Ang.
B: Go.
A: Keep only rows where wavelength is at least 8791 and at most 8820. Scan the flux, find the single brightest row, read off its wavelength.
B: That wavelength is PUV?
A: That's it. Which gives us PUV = 8797.50 Ang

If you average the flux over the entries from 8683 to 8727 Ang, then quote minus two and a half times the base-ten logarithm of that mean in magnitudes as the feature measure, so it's -0.97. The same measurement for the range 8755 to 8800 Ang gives -1.01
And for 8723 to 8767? -0.99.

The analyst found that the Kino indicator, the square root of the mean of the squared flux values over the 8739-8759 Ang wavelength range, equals 2.59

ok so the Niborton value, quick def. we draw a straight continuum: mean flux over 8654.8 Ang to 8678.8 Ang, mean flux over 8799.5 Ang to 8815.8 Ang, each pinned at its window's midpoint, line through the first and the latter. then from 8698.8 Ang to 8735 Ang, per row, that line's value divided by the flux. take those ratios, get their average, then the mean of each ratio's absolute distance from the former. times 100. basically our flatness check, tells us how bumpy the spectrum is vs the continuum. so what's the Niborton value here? 2.4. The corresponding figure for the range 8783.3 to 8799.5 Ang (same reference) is 3.6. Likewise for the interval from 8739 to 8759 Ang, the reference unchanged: 3.1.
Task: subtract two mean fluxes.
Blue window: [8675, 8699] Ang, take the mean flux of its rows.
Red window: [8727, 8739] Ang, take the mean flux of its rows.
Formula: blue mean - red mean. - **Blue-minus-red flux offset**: -0.06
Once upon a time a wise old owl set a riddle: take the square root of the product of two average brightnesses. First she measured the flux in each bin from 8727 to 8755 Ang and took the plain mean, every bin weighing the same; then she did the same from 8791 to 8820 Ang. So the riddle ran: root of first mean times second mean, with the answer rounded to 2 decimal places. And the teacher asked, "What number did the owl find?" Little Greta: 2.47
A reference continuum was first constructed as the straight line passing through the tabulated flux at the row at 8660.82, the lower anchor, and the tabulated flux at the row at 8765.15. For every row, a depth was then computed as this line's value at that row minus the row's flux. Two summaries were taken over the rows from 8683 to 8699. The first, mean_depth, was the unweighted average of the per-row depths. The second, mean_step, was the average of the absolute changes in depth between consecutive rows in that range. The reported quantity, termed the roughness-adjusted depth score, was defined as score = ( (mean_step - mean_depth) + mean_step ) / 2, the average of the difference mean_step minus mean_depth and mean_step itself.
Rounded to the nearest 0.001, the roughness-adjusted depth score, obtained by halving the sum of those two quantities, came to 0.290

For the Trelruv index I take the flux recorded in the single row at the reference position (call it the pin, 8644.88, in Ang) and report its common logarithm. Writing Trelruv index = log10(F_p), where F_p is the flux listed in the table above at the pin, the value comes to 0.33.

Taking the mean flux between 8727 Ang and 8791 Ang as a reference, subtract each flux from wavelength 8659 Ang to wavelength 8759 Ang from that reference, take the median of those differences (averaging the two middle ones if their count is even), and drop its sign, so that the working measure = 0.07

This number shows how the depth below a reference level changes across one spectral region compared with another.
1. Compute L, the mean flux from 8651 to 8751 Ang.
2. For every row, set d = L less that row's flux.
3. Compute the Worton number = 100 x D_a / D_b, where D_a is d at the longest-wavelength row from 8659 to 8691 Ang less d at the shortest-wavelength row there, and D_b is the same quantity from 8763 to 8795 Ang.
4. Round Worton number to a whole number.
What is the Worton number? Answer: 104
